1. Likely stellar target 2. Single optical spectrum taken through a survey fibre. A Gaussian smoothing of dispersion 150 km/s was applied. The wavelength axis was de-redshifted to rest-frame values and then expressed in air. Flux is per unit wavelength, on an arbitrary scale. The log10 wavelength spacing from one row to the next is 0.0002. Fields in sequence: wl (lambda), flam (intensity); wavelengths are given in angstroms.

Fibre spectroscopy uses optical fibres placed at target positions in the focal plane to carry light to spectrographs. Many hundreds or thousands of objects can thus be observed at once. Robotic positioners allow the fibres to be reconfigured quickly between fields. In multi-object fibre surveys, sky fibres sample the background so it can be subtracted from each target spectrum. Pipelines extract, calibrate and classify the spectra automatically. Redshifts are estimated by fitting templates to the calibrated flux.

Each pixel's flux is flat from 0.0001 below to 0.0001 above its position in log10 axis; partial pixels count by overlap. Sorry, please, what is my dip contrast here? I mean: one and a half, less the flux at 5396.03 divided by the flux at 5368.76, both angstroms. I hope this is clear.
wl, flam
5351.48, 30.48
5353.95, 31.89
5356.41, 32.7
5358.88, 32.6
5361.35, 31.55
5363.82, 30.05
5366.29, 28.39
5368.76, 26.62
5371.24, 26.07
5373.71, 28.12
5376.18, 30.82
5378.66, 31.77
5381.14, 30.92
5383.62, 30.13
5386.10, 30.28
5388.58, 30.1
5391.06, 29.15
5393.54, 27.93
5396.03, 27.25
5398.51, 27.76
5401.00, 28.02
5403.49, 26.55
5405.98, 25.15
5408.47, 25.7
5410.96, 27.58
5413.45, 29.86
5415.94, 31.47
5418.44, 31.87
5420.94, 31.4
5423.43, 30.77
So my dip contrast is 0.48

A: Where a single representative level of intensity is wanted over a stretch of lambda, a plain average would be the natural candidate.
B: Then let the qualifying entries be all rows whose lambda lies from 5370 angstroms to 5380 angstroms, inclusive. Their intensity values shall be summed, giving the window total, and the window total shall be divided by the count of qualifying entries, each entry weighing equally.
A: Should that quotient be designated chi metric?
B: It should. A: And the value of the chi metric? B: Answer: 29.2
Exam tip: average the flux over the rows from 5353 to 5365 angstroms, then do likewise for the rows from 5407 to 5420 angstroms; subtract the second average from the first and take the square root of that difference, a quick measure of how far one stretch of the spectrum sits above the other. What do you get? 1.6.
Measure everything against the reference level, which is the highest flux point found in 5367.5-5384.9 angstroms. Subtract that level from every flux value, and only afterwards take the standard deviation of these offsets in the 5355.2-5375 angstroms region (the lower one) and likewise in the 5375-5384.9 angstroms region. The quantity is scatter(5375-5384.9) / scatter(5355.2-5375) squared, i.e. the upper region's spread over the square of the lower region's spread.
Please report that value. 0.1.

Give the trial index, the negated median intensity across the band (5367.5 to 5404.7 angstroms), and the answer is -28.1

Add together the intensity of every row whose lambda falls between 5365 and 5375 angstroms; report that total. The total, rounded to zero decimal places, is 109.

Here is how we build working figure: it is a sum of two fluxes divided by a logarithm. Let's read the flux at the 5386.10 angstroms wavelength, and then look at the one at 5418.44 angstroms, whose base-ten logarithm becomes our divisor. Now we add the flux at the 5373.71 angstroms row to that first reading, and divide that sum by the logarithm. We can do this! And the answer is 39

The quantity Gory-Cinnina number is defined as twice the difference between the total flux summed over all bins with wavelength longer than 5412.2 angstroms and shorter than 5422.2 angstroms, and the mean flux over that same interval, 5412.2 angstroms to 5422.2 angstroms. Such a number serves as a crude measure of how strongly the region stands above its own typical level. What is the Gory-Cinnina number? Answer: 187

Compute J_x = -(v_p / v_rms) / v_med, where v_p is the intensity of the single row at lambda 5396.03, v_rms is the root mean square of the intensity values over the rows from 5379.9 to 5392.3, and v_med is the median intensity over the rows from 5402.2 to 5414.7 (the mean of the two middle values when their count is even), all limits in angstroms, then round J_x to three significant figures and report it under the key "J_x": -0.0341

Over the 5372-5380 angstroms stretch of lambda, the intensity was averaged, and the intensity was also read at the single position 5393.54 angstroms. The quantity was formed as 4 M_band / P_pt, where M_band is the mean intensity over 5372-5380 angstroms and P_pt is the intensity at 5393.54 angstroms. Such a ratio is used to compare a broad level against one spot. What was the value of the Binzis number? 4.3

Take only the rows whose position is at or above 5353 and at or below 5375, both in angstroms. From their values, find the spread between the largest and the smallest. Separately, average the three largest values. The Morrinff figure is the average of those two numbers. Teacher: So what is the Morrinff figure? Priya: 19.5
